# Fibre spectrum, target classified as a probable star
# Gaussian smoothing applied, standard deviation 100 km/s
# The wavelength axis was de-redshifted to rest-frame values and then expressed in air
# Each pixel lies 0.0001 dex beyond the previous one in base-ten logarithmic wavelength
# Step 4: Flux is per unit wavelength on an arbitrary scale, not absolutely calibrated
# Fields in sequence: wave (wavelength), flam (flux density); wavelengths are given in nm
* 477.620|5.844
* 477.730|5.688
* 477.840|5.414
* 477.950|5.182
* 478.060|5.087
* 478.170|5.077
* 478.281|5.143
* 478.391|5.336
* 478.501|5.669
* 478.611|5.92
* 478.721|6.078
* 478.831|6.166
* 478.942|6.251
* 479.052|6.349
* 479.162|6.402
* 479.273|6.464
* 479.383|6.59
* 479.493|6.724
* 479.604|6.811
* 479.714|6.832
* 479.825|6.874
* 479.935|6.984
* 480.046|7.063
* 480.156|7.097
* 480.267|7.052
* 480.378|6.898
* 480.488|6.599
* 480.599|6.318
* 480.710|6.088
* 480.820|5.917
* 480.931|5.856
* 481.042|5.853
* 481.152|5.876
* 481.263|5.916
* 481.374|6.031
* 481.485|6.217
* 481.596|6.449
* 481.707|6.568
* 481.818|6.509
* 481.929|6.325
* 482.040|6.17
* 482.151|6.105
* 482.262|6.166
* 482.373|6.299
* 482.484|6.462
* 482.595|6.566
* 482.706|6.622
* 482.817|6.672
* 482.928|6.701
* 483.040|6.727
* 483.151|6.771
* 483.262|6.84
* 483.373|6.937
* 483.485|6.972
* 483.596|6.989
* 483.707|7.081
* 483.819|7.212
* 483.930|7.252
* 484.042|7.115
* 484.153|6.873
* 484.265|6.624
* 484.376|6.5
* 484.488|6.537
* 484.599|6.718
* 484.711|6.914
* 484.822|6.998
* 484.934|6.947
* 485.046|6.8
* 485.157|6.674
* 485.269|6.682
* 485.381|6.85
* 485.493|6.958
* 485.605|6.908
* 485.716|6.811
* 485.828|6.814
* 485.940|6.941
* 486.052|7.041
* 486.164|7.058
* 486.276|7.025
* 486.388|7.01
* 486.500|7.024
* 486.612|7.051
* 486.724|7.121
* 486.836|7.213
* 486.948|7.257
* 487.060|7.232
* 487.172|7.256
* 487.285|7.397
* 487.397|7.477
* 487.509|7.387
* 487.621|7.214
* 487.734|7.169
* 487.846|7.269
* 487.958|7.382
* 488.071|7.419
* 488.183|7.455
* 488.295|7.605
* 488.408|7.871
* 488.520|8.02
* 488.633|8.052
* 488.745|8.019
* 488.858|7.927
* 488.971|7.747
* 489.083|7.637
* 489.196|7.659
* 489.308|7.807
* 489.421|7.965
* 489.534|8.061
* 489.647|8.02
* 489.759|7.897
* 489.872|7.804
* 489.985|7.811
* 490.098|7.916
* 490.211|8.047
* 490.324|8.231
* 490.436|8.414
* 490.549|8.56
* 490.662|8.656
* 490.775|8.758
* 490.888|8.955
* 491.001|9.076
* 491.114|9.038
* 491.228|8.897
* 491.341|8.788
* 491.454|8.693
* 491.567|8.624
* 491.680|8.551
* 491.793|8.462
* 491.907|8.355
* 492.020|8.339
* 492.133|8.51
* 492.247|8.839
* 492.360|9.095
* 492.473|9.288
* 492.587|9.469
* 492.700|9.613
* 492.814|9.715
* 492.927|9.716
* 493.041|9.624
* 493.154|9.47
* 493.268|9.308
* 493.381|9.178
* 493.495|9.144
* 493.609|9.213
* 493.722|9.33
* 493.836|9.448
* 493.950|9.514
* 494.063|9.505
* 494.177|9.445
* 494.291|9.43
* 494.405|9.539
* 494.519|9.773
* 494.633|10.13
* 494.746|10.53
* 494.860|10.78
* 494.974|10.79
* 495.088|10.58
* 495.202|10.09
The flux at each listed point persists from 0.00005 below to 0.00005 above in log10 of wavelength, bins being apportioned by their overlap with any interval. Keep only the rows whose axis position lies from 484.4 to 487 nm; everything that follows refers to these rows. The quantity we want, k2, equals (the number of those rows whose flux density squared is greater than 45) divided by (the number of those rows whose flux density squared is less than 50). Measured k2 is 1.00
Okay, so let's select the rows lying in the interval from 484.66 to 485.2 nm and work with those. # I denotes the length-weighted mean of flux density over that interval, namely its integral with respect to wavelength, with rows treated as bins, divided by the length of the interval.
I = 6.9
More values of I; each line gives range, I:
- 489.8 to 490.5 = 8.0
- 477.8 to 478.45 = 5.2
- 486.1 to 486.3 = 7.0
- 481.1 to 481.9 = 6.2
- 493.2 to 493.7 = 9.2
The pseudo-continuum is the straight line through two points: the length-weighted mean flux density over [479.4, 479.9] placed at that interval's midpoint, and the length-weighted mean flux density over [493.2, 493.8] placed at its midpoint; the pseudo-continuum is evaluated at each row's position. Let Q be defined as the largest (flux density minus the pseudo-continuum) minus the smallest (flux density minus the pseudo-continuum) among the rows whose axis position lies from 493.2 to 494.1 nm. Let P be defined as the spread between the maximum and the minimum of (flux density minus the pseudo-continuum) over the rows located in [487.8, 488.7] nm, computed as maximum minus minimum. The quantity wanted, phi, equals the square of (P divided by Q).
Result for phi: 4.9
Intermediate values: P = 0.6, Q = 0.3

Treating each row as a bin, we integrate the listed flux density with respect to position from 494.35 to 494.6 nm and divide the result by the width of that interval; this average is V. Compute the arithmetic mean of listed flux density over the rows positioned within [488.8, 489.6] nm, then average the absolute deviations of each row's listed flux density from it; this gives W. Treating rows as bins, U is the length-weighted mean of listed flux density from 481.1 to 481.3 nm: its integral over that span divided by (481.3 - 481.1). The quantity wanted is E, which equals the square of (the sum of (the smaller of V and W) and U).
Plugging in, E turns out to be 36.3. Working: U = 5.89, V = 9.7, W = 0.13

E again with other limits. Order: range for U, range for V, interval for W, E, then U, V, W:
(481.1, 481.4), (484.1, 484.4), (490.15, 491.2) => 38.6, 5.93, 6.7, 0.29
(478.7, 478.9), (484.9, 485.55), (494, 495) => 43.9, 6.12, 6.8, 0.50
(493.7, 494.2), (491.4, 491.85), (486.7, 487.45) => 91.1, 9.46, 8.6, 0.09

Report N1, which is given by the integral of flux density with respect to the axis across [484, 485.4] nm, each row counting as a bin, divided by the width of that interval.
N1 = 6.8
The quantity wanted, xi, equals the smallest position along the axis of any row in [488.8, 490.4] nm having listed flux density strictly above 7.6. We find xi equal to 488.858 nm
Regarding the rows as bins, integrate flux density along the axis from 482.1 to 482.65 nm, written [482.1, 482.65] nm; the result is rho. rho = 3.5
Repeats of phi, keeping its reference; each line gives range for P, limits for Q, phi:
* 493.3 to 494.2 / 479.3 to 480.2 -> 0.6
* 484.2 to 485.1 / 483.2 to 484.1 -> 2.0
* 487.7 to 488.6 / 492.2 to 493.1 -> 0.8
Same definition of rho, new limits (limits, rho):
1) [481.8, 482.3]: 3.1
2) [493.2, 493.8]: 5.5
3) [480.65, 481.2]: 3.3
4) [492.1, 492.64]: 4.9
